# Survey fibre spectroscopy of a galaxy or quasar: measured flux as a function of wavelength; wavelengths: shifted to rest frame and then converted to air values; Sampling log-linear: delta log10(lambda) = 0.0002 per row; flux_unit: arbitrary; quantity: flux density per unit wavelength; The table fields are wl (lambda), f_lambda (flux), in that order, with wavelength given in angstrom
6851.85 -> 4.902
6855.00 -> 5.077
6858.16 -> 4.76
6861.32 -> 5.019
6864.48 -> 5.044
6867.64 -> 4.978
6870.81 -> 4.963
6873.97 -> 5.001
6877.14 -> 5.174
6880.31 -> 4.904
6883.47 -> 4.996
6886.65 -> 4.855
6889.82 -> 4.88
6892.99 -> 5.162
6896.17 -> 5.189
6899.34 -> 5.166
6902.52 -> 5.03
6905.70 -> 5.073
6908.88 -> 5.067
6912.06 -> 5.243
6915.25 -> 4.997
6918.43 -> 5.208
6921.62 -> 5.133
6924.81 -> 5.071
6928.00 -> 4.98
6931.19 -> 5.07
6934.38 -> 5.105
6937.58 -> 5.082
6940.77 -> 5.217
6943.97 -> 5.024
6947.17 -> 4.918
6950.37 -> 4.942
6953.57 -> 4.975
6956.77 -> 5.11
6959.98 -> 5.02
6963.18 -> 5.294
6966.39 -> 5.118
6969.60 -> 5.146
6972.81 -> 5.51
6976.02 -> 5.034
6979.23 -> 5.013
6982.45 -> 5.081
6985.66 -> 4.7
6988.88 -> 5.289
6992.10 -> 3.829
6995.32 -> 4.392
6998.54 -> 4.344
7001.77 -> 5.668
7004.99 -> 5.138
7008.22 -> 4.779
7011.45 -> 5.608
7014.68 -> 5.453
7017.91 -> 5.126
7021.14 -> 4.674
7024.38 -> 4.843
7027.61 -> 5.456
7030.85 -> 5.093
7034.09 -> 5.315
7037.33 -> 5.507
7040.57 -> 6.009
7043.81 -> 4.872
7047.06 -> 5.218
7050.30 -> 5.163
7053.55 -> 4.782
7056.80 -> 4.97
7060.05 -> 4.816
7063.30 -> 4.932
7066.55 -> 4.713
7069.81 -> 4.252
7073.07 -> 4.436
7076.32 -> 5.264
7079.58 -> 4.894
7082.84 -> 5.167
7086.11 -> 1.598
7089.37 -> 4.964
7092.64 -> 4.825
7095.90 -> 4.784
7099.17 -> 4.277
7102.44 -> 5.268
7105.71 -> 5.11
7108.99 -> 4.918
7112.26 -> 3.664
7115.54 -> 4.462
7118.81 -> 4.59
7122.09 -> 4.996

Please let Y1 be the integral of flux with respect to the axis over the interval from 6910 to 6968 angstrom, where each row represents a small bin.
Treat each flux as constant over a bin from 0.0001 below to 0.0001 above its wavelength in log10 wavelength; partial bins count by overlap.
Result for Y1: 295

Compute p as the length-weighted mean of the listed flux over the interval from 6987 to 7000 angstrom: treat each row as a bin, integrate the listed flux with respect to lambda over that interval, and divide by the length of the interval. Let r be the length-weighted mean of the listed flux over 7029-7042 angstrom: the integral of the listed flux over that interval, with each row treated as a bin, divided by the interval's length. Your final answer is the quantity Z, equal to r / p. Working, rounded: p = 4.5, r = 5.47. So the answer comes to 1.22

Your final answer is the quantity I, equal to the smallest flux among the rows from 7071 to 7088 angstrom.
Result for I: 1.598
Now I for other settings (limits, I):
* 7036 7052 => 4.872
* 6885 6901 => 4.855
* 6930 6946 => 5.024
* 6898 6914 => 5.03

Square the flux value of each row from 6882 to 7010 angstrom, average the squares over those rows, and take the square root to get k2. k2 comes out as 5.0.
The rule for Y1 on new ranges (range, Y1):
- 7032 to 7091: 285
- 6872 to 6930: 294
